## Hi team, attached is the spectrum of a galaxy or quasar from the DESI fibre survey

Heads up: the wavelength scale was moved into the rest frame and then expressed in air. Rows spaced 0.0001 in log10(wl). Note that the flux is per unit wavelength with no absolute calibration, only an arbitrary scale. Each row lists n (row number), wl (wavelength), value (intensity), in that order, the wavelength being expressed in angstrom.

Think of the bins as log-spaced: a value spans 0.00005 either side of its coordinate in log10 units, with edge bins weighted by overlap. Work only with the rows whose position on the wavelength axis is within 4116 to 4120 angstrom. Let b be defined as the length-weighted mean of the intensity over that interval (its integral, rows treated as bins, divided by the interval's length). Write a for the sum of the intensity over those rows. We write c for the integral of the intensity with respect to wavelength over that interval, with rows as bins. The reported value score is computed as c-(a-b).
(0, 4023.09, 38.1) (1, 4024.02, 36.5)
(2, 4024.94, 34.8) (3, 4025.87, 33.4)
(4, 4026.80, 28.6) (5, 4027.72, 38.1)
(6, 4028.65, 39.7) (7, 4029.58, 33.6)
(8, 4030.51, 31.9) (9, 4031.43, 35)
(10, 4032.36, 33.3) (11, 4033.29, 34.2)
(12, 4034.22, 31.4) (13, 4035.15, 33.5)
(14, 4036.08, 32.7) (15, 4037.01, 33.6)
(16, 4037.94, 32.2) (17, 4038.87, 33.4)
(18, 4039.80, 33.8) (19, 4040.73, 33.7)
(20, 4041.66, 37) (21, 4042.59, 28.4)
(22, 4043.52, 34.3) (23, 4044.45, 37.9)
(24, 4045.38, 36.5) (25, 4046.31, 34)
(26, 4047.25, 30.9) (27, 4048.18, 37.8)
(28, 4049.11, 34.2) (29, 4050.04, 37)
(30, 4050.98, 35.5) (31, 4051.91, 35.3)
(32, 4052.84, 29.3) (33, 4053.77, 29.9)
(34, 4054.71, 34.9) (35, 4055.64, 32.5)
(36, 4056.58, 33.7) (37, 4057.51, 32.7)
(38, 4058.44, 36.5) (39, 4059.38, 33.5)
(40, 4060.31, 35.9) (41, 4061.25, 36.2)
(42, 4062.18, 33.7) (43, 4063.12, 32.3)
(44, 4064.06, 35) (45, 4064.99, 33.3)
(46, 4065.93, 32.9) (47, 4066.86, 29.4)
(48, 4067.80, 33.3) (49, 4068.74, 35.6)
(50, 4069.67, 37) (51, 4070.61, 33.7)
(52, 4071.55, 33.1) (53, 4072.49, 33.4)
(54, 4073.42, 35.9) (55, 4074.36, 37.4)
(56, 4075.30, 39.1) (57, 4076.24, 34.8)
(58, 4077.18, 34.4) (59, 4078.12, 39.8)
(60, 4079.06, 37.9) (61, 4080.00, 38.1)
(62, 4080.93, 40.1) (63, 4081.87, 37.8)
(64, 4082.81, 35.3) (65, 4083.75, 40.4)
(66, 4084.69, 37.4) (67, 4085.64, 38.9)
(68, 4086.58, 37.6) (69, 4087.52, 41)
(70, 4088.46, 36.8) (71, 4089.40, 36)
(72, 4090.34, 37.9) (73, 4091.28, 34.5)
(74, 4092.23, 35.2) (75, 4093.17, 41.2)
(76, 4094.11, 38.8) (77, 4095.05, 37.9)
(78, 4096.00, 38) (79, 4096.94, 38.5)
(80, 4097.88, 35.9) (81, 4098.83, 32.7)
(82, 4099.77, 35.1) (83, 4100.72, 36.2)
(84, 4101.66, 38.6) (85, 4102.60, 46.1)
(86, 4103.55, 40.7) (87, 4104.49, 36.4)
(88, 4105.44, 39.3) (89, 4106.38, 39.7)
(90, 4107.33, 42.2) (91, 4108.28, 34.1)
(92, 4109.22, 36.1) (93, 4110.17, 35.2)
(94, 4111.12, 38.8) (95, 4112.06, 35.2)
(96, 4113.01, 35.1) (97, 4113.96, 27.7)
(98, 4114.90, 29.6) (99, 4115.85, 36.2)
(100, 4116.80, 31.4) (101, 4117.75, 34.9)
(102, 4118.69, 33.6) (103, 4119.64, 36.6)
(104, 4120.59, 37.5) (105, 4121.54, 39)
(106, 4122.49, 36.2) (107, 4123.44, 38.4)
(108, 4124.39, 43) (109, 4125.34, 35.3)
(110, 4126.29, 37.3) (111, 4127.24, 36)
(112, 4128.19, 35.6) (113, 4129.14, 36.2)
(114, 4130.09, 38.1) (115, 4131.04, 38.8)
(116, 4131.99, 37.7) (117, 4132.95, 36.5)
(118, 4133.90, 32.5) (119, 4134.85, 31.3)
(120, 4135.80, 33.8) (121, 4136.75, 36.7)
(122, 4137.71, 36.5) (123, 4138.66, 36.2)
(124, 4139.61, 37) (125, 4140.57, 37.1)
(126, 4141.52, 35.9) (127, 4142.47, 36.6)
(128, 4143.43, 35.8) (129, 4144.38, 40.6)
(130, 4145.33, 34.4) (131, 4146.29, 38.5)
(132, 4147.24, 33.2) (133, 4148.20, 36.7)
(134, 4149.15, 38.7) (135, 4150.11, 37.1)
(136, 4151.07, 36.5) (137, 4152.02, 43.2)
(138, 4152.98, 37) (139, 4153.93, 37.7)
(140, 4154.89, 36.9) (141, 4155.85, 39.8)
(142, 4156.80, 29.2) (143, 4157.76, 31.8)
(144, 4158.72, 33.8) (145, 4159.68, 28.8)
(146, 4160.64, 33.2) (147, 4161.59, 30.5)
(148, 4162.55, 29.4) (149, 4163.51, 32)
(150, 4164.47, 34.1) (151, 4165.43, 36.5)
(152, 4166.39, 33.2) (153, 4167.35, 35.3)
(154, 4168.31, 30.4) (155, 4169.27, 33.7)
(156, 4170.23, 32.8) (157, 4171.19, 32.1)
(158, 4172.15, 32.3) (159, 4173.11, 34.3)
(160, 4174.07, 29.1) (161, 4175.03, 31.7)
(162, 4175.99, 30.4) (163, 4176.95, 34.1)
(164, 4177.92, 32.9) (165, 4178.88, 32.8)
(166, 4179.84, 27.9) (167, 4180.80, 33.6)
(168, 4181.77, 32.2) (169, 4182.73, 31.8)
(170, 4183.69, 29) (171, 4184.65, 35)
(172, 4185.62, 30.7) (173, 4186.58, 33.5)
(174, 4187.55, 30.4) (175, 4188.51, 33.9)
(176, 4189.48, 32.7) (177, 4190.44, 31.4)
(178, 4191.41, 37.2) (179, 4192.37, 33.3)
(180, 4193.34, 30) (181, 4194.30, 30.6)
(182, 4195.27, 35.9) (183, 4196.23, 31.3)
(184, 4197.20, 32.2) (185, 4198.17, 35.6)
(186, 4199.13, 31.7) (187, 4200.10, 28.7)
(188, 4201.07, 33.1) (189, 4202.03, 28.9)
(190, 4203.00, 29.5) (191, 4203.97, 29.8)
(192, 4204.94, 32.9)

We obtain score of 35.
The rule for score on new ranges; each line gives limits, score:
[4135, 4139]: 34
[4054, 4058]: 32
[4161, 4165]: 32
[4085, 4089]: 38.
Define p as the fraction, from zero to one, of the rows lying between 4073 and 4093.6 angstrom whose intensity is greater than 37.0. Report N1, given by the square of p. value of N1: 0.40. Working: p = 0.6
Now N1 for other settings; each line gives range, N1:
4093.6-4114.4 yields 0.25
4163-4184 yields 0.00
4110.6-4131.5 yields 0.13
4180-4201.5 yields 0.00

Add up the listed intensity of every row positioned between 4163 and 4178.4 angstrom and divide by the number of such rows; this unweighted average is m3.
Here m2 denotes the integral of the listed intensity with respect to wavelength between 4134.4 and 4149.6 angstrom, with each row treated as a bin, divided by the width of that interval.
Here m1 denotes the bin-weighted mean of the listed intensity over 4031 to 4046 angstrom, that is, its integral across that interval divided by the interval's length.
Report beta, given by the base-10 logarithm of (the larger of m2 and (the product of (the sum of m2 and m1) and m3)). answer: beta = 3.36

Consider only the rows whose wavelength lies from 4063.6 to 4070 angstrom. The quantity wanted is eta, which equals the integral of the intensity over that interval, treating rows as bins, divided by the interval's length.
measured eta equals 33.8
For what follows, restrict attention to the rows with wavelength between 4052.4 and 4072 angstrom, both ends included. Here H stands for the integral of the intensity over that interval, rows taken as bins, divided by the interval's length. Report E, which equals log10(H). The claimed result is 1.53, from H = 33.5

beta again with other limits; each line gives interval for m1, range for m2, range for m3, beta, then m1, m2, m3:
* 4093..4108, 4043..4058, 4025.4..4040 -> 3.39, 38.5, 34.1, 34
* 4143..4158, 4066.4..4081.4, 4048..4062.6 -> 3.40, 36.8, 35.8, 34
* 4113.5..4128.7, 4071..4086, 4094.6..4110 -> 3.44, 35.5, 37.1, 38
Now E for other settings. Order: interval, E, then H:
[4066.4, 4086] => 1.56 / 36.3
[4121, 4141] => 1.56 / 36.6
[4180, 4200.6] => 1.51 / 32.3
